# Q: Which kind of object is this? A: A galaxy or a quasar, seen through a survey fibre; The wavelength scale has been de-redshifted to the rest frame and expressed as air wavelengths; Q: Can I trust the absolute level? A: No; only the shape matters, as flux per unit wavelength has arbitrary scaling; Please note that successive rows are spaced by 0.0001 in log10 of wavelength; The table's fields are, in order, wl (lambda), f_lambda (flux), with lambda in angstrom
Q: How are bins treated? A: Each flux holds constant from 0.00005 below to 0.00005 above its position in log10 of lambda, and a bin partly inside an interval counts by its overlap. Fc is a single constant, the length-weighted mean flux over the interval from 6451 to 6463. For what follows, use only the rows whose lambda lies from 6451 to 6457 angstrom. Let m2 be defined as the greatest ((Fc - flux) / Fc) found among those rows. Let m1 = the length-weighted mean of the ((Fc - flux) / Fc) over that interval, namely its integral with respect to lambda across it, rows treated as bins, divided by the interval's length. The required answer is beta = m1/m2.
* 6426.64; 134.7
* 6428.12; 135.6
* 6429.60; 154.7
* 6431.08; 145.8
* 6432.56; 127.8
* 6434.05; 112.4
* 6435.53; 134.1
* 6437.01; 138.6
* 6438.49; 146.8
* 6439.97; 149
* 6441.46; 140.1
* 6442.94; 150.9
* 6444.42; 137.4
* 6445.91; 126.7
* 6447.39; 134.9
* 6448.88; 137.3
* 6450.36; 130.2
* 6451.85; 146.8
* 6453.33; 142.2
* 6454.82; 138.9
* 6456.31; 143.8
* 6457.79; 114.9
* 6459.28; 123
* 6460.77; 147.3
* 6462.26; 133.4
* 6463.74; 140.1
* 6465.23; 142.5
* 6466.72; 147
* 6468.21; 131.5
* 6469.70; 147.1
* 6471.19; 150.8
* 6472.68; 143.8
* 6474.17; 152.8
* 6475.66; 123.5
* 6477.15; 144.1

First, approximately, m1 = -0.05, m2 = -0.02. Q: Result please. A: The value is 2.4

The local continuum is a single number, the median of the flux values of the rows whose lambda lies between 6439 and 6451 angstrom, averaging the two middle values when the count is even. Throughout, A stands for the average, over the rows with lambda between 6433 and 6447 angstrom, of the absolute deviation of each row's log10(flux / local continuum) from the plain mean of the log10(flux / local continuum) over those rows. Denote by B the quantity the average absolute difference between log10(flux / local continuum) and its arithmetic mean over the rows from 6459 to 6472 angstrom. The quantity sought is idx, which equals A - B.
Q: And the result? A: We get 0.005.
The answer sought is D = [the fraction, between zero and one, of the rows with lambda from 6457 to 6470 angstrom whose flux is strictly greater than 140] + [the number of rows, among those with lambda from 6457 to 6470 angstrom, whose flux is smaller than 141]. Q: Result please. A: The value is 5.6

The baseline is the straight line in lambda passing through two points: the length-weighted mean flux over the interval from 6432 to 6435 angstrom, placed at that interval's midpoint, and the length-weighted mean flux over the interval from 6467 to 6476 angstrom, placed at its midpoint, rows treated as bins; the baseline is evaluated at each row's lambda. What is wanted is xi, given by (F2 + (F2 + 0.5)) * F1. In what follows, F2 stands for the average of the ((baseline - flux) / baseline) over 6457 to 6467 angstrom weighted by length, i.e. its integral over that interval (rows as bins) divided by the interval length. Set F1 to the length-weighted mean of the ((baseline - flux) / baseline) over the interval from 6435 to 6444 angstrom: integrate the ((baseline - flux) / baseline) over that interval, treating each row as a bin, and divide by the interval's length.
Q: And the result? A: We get -0.08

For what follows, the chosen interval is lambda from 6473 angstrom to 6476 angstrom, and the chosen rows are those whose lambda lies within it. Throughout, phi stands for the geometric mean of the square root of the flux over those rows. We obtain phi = 11.7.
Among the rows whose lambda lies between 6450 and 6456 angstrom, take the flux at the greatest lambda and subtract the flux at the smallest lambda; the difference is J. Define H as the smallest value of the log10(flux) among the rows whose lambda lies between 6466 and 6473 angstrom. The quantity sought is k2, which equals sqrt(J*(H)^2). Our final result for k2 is 6.2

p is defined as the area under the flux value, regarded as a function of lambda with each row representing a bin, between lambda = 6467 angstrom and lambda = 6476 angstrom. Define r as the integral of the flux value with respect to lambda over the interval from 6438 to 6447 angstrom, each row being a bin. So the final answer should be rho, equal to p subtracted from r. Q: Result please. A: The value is -11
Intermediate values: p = 1284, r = 1273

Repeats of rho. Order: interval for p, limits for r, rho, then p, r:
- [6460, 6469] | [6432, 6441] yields -48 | 1263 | 1215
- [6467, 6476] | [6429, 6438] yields -64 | 1284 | 1220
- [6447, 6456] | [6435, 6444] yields 42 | 1248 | 1290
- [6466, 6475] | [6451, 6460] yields -94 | 1308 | 1214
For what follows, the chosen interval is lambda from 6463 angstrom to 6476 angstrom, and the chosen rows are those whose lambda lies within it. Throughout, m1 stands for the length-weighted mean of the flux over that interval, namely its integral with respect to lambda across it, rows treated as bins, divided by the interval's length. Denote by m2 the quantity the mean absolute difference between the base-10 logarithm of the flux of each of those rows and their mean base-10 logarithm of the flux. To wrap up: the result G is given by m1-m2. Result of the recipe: 143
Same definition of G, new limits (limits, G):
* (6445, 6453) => 136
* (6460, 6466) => 141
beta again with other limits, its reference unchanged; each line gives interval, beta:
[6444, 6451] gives 0.3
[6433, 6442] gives 0.0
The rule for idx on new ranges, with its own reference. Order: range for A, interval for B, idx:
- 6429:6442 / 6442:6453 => 0.011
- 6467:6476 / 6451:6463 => -0.001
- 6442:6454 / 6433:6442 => -0.011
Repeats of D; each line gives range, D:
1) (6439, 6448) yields 4.5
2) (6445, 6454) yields 4.3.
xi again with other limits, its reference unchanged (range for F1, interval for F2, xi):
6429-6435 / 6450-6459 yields -0.06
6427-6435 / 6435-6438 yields -0.03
